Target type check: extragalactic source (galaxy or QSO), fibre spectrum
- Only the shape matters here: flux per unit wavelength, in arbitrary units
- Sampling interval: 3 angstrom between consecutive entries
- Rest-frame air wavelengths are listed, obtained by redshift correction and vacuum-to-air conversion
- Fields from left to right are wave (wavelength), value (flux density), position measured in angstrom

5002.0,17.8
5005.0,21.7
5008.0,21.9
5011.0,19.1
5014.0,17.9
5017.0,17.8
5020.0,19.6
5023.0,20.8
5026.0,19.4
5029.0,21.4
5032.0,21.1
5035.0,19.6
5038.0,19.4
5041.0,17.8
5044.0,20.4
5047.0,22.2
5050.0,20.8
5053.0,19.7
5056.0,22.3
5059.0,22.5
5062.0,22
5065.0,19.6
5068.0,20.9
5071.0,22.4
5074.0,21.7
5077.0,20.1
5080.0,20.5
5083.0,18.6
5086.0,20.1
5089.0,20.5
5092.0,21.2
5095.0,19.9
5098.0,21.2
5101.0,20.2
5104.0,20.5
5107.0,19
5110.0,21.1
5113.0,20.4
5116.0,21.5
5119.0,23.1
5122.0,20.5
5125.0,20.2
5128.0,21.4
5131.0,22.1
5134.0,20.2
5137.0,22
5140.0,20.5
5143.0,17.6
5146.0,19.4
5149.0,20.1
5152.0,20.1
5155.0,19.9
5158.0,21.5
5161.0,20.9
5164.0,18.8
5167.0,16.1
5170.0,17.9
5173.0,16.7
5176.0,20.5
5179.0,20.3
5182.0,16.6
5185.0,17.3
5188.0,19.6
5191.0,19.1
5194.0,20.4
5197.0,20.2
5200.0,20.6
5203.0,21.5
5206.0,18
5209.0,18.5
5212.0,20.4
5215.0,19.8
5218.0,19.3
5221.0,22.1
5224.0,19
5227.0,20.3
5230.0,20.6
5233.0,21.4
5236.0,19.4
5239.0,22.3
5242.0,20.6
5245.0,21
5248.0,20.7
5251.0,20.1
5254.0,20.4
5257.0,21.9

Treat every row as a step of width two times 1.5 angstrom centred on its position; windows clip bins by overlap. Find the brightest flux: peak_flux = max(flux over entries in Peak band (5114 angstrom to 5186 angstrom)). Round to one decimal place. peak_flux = 23.1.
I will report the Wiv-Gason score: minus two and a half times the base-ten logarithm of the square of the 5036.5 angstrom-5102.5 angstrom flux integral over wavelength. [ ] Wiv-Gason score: -15.7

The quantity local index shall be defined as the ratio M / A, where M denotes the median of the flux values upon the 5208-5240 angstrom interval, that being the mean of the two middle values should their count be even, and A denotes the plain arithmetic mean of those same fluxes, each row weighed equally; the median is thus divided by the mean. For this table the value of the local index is 1.00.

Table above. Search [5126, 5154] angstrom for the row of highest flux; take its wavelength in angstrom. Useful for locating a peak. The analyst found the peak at 5131.0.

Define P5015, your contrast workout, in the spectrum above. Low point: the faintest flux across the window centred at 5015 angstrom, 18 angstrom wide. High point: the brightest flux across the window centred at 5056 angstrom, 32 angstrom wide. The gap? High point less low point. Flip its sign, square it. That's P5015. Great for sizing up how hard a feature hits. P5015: 22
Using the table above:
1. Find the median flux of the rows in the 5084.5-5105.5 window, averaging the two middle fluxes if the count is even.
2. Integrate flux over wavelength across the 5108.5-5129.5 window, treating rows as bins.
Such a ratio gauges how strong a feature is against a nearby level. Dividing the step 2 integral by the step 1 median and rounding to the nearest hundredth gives 21.69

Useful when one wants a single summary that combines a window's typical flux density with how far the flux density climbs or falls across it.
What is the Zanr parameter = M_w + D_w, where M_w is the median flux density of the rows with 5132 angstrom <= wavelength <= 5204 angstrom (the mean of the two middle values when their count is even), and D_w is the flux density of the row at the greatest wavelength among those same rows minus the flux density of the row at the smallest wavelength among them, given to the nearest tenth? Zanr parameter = 21.4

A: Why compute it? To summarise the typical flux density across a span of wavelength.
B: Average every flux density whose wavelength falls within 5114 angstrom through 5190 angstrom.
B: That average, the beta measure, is 19.8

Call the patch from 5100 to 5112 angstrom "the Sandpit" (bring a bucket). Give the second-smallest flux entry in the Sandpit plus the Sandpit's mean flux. 40.4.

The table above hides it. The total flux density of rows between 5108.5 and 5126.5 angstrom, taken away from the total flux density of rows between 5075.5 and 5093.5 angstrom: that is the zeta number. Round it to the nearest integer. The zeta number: -6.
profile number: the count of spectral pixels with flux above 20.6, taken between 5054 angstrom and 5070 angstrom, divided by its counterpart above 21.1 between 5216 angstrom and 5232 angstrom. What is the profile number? 4.0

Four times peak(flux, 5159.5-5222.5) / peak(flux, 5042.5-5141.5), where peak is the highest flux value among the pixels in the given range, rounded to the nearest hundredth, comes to 3.83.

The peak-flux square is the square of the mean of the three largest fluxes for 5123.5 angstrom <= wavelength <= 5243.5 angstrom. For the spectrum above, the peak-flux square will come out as 491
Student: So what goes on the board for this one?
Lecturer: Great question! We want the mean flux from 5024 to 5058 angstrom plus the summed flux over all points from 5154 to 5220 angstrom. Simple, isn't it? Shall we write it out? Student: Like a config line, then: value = 444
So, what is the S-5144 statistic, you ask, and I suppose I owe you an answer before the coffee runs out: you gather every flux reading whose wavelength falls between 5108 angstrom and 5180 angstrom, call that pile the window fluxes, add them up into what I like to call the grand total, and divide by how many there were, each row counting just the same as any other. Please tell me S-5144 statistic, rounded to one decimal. 20.1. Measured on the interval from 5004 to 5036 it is 20.0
